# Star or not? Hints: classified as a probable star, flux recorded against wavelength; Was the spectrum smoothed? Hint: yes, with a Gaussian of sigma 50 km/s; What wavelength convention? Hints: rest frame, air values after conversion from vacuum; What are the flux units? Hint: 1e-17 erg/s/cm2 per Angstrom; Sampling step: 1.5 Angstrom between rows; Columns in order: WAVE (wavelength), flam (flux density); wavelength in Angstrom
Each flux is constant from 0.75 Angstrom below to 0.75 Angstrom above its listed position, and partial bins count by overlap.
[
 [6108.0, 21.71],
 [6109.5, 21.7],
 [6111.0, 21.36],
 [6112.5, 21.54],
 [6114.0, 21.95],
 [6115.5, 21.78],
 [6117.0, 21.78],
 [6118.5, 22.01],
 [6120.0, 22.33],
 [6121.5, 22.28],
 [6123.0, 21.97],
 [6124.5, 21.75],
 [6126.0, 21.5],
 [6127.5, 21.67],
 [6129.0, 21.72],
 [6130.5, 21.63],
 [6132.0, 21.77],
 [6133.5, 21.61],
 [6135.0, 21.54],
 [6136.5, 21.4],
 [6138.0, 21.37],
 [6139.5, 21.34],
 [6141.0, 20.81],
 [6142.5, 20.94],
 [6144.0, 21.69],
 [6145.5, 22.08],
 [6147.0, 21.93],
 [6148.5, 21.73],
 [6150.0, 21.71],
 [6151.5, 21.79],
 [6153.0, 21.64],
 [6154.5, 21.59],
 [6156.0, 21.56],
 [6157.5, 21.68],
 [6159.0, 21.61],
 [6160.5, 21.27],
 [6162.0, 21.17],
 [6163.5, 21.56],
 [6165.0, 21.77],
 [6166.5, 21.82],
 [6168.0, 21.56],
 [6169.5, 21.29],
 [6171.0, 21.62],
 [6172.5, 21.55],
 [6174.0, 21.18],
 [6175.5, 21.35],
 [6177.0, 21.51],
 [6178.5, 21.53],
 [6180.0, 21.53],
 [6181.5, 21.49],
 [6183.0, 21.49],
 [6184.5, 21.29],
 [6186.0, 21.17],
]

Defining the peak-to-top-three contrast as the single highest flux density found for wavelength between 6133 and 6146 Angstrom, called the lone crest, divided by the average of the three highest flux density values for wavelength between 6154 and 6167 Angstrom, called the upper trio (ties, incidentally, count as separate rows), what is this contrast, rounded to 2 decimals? 1.01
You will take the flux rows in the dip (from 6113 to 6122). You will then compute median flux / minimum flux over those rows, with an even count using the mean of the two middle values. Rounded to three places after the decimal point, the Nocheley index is 1.009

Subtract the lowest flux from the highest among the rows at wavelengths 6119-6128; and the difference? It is 0.83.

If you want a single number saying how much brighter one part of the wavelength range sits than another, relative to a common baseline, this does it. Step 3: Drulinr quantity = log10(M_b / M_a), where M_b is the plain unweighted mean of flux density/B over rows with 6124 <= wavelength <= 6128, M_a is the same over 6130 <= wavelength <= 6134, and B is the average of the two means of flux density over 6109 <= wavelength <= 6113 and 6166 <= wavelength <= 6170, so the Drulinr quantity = -0.001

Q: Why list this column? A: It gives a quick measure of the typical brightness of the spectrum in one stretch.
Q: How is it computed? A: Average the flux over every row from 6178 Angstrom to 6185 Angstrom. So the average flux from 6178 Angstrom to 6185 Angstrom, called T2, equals 21.5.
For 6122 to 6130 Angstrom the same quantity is 21.7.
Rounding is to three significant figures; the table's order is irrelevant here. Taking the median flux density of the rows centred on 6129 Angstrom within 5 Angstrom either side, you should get 21.7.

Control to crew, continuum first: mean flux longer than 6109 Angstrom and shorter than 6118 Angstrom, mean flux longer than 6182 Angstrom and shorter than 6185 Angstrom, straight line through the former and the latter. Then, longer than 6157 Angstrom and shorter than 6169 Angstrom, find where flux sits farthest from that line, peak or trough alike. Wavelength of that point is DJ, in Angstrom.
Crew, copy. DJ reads 6166.5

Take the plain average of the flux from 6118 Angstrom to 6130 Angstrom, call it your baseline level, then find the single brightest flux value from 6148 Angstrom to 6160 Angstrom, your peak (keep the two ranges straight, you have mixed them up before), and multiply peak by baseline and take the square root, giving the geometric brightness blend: 21.8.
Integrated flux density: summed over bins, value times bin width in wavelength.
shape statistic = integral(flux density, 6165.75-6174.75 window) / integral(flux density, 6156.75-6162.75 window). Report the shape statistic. 1.5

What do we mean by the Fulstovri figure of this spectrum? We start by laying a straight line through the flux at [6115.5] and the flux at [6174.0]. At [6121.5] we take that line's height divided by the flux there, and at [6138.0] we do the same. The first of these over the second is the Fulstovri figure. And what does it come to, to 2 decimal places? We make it 0.97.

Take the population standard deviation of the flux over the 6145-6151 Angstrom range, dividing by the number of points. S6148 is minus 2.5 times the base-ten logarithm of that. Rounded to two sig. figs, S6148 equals 2.0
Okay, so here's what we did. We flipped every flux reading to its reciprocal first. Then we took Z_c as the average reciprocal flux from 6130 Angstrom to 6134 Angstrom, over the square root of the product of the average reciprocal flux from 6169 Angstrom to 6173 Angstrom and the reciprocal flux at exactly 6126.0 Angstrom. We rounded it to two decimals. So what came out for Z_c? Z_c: 0.99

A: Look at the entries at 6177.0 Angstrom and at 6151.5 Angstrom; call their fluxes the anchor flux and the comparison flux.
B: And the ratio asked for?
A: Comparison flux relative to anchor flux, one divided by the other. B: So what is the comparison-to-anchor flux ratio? 1.01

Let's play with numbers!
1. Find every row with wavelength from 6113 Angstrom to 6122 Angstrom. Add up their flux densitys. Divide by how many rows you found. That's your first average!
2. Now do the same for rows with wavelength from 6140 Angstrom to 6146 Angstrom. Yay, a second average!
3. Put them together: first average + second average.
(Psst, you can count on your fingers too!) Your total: 43.4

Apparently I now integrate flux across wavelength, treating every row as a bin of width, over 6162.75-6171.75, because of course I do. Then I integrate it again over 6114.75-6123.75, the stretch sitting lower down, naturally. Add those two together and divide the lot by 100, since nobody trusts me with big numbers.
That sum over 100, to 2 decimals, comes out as 3.93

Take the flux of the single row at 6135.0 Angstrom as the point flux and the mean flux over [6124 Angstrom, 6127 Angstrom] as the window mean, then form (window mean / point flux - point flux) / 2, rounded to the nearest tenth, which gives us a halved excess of -10.3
